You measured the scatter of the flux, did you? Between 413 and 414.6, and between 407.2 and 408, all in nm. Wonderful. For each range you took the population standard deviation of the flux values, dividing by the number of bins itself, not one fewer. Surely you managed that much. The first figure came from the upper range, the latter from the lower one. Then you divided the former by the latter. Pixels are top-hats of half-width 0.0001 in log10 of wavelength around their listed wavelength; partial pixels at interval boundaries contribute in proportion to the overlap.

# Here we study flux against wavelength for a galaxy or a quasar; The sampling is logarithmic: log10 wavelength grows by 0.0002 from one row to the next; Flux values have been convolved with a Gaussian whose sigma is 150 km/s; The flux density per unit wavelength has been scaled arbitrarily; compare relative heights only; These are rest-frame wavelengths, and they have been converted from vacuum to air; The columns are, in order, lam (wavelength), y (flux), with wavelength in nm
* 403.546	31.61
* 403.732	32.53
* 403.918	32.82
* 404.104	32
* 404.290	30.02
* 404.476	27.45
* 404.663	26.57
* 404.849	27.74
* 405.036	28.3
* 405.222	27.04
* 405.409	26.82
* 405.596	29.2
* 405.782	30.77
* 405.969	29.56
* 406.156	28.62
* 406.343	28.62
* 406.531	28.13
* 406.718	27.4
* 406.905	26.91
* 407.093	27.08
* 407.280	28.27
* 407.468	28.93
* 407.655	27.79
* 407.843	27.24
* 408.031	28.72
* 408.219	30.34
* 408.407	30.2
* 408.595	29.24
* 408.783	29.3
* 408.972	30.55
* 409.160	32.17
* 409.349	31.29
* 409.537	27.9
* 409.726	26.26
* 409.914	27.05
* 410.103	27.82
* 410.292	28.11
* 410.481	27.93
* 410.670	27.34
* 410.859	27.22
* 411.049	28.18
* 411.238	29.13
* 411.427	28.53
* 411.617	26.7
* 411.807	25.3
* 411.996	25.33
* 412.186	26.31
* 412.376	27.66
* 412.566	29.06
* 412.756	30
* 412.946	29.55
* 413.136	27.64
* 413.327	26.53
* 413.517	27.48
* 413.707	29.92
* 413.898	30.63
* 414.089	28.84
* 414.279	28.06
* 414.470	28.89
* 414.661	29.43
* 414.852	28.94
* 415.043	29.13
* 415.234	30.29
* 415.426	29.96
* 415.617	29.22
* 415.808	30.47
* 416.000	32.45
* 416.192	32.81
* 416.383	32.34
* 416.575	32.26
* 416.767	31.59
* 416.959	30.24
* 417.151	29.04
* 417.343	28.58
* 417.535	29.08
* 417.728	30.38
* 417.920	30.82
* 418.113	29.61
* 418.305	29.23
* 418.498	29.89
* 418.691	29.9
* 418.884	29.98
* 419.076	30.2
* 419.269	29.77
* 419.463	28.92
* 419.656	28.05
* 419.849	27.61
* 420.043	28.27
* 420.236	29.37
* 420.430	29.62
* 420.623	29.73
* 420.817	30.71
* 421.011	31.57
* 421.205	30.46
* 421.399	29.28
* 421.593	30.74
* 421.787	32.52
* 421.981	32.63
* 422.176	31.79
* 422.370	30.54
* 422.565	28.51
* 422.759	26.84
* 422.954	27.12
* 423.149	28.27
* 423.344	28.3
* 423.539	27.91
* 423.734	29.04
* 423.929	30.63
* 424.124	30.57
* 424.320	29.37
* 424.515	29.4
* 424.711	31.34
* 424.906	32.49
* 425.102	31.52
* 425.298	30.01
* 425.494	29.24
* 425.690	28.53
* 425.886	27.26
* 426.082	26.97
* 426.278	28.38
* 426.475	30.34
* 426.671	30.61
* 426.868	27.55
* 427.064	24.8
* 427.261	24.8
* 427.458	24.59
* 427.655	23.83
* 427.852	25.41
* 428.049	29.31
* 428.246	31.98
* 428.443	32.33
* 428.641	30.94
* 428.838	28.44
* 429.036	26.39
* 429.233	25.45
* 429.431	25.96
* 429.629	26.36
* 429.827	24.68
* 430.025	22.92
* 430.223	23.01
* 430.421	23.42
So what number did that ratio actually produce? 2.0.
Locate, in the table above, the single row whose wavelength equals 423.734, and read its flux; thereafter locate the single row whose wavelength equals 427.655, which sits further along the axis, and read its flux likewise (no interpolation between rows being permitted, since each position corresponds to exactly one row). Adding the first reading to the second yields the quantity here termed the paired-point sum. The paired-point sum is 52.9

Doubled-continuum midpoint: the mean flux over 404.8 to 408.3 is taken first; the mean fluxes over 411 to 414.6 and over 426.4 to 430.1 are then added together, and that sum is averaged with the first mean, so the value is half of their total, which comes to 41.8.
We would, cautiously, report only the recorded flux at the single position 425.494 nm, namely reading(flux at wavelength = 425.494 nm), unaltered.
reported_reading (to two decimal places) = 29.24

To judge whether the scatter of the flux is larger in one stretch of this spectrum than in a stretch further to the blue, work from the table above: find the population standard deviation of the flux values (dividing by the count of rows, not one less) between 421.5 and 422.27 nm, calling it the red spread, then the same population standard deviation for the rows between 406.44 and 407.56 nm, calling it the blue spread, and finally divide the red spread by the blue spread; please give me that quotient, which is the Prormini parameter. 1.1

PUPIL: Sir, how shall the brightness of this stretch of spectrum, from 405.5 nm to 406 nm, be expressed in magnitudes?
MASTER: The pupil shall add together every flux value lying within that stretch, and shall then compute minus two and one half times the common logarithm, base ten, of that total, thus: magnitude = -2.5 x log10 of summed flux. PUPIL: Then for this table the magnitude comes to -4.88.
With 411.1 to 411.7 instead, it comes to -4.82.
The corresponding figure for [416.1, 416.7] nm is -4.97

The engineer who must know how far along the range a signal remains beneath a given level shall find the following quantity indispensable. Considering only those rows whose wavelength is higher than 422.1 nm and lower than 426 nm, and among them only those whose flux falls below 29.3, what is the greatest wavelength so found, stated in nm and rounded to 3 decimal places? 425.886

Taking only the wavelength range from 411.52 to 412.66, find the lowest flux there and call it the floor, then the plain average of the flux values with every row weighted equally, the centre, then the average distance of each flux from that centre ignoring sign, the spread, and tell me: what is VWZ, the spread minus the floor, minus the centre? -51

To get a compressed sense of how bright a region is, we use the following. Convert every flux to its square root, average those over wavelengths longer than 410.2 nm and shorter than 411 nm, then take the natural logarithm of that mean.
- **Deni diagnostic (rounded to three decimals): 1.660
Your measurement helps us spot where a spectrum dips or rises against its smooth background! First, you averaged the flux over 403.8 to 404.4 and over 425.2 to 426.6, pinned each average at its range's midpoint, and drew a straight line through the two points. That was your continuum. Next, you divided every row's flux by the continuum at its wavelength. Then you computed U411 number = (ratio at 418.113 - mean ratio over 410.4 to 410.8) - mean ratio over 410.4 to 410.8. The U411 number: -0.80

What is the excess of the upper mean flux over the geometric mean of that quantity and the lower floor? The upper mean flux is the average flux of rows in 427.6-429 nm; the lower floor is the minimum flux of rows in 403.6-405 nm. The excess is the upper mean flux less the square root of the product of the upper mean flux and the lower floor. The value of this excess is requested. 1.2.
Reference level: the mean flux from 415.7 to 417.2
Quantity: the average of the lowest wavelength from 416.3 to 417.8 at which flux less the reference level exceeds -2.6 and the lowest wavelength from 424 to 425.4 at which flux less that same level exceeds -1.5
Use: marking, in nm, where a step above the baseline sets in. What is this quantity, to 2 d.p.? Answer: 420.25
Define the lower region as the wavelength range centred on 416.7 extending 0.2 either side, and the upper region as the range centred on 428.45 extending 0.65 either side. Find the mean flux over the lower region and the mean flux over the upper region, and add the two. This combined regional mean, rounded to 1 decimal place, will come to 61.2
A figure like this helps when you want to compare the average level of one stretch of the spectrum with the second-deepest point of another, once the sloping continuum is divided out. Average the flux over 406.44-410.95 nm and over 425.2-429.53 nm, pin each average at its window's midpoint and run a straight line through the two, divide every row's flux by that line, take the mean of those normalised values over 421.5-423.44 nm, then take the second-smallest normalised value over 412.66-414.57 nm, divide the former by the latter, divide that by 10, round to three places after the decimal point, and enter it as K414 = 0.109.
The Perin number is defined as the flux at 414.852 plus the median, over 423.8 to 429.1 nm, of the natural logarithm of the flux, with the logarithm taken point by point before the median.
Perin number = 32.3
